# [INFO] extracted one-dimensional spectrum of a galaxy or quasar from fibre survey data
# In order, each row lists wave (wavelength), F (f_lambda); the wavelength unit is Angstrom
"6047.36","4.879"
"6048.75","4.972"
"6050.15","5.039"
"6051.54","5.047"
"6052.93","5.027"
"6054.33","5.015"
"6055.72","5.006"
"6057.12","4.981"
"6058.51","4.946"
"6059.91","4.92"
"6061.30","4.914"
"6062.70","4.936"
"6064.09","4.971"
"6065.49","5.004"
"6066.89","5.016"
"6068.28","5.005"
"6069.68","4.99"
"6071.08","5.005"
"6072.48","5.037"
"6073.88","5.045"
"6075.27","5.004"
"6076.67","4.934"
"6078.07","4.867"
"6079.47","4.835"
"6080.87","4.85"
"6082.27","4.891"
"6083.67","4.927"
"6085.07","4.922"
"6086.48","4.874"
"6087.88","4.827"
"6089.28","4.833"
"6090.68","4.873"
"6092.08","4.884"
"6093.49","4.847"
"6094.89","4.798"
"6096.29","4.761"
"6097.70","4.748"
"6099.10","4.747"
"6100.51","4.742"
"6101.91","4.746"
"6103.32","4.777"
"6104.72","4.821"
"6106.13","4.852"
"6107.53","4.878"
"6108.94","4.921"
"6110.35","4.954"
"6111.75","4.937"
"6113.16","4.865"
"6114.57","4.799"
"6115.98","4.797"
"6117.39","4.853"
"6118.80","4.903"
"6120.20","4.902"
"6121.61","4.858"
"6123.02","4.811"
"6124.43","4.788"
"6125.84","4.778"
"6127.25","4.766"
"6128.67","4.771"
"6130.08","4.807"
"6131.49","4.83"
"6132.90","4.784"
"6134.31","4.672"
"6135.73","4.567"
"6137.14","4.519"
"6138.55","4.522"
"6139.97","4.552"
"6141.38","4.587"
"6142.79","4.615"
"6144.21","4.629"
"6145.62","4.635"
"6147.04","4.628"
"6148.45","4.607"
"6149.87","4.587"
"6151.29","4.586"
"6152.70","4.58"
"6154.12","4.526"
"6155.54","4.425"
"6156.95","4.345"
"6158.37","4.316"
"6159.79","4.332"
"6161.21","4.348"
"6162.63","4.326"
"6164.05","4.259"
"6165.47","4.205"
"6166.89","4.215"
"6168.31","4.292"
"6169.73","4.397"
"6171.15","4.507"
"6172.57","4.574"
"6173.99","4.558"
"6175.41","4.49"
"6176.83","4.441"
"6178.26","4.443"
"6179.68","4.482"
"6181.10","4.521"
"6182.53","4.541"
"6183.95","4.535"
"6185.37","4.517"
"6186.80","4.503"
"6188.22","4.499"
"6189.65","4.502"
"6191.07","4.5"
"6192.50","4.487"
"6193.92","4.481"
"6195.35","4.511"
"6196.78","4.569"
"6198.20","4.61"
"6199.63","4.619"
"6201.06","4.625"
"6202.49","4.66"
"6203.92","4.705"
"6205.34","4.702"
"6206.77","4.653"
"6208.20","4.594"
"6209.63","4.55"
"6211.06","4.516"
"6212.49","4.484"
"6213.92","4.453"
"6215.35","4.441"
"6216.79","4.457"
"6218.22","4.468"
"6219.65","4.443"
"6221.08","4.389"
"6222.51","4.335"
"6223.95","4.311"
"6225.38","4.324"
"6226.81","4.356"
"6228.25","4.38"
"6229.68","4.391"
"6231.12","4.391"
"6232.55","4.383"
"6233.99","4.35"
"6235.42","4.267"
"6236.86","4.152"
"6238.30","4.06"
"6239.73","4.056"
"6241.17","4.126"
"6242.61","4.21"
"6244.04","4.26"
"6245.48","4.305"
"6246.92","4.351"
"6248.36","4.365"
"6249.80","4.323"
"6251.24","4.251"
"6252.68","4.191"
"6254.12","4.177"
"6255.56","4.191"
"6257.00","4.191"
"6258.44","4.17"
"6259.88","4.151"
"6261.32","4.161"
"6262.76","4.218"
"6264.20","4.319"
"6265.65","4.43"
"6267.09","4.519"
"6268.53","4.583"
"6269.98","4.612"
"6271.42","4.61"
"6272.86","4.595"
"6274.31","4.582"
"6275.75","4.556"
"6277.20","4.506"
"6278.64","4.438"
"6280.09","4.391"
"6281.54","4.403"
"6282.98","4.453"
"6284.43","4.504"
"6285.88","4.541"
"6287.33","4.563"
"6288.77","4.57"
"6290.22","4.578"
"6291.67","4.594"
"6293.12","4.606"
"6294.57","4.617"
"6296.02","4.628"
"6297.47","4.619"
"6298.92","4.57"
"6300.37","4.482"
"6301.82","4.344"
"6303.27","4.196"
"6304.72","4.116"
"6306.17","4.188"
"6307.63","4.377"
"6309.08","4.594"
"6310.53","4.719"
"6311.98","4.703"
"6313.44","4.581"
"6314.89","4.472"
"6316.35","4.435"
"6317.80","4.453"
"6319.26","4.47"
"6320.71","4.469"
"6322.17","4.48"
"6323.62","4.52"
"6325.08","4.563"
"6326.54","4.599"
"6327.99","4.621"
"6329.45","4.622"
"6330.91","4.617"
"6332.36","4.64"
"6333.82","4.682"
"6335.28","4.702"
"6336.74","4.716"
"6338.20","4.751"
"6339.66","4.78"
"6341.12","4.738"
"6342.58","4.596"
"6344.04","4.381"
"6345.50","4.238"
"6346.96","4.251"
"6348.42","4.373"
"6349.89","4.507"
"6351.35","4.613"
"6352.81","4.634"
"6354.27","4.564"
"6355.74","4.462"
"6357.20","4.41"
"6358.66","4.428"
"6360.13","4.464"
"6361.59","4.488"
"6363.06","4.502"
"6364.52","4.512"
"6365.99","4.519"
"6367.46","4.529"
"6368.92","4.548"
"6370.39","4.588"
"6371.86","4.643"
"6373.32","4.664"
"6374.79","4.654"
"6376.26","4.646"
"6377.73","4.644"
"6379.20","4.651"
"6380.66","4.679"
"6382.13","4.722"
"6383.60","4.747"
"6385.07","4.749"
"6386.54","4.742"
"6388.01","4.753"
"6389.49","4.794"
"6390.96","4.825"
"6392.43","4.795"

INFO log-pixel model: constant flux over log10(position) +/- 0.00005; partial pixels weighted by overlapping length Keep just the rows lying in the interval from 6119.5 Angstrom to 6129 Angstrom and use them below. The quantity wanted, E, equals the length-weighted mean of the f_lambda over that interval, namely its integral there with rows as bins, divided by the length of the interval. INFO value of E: 4.81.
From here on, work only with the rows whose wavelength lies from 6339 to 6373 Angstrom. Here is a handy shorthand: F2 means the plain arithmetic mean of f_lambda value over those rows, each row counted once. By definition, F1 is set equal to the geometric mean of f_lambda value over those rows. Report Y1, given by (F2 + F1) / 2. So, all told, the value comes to 4.51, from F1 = 4.51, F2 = 4.5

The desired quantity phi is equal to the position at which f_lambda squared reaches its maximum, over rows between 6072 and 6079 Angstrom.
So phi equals 6073.88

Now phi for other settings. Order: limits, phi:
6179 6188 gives 6182.53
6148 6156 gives 6148.45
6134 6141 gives 6134.31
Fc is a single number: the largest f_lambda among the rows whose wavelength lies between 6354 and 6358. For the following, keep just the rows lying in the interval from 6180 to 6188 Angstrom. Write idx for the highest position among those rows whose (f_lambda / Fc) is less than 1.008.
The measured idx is 6186.80 Angstrom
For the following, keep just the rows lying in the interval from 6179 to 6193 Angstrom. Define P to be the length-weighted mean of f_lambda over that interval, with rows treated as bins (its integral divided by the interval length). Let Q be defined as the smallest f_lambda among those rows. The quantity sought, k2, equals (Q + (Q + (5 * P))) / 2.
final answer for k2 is 15.8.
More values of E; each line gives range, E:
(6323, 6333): 4.60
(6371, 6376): 4.65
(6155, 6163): 4.35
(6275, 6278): 4.54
